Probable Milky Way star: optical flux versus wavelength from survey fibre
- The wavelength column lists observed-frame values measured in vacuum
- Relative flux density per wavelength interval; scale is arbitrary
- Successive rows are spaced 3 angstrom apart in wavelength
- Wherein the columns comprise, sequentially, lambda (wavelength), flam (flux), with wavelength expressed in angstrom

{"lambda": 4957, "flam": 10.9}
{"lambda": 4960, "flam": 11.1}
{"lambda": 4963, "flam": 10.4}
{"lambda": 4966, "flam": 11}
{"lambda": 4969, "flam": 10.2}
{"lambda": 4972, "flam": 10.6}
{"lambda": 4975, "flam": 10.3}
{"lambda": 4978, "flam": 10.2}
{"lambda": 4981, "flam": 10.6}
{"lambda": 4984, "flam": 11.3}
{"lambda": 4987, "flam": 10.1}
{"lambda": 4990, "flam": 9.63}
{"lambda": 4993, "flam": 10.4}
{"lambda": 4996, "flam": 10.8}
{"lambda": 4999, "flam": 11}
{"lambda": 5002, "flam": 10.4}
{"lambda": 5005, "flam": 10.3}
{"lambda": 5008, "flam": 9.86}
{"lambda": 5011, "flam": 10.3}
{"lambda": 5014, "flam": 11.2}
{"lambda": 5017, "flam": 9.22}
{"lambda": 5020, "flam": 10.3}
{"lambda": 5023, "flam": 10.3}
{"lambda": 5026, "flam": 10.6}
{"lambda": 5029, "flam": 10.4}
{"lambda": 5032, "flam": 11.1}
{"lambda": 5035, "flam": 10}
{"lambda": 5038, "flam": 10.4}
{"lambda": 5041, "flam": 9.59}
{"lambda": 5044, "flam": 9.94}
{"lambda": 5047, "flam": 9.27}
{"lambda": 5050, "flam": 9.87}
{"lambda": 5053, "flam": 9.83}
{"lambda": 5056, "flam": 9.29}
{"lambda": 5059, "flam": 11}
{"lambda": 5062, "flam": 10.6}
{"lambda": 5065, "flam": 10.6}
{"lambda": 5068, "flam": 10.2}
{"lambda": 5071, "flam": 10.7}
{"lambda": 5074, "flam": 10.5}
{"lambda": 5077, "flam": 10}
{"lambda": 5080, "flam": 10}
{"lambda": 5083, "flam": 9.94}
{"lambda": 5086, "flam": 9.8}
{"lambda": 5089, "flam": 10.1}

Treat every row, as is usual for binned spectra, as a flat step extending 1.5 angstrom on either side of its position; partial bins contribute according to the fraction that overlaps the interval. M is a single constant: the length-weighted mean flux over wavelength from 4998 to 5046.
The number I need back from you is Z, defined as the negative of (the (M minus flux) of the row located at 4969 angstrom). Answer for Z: -0.1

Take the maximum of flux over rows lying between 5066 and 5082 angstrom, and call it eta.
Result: 10.7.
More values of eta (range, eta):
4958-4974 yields 11.1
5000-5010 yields 10.4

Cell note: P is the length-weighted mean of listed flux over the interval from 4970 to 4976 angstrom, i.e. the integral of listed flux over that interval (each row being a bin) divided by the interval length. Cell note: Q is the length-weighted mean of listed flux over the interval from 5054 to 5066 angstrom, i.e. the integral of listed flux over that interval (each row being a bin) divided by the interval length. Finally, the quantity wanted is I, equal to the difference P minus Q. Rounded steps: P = 10.4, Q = 10.3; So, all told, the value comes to 0.1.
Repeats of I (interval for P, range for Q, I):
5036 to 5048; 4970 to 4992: -0.6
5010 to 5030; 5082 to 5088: 0.4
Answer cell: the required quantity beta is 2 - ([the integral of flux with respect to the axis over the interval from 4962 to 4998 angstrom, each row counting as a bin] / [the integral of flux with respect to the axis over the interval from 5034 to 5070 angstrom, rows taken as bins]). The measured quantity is 0.96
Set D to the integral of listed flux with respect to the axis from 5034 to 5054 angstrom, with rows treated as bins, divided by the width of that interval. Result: 9.8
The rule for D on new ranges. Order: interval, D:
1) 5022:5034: 10.6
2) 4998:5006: 10.6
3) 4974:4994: 10.4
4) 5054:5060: 10.0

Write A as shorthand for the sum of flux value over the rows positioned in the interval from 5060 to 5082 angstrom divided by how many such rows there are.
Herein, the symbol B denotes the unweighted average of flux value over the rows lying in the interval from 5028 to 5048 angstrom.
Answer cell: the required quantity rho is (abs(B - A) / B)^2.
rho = 0.001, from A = 10.4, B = 10.1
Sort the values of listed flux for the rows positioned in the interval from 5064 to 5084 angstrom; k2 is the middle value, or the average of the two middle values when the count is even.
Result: 10.2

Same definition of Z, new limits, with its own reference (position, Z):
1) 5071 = 0.4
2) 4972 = 0.3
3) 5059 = 0.7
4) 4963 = 0.1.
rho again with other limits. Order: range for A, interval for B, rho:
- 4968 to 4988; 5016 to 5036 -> 0.000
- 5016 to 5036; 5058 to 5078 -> 0.001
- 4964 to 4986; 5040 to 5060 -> 0.006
